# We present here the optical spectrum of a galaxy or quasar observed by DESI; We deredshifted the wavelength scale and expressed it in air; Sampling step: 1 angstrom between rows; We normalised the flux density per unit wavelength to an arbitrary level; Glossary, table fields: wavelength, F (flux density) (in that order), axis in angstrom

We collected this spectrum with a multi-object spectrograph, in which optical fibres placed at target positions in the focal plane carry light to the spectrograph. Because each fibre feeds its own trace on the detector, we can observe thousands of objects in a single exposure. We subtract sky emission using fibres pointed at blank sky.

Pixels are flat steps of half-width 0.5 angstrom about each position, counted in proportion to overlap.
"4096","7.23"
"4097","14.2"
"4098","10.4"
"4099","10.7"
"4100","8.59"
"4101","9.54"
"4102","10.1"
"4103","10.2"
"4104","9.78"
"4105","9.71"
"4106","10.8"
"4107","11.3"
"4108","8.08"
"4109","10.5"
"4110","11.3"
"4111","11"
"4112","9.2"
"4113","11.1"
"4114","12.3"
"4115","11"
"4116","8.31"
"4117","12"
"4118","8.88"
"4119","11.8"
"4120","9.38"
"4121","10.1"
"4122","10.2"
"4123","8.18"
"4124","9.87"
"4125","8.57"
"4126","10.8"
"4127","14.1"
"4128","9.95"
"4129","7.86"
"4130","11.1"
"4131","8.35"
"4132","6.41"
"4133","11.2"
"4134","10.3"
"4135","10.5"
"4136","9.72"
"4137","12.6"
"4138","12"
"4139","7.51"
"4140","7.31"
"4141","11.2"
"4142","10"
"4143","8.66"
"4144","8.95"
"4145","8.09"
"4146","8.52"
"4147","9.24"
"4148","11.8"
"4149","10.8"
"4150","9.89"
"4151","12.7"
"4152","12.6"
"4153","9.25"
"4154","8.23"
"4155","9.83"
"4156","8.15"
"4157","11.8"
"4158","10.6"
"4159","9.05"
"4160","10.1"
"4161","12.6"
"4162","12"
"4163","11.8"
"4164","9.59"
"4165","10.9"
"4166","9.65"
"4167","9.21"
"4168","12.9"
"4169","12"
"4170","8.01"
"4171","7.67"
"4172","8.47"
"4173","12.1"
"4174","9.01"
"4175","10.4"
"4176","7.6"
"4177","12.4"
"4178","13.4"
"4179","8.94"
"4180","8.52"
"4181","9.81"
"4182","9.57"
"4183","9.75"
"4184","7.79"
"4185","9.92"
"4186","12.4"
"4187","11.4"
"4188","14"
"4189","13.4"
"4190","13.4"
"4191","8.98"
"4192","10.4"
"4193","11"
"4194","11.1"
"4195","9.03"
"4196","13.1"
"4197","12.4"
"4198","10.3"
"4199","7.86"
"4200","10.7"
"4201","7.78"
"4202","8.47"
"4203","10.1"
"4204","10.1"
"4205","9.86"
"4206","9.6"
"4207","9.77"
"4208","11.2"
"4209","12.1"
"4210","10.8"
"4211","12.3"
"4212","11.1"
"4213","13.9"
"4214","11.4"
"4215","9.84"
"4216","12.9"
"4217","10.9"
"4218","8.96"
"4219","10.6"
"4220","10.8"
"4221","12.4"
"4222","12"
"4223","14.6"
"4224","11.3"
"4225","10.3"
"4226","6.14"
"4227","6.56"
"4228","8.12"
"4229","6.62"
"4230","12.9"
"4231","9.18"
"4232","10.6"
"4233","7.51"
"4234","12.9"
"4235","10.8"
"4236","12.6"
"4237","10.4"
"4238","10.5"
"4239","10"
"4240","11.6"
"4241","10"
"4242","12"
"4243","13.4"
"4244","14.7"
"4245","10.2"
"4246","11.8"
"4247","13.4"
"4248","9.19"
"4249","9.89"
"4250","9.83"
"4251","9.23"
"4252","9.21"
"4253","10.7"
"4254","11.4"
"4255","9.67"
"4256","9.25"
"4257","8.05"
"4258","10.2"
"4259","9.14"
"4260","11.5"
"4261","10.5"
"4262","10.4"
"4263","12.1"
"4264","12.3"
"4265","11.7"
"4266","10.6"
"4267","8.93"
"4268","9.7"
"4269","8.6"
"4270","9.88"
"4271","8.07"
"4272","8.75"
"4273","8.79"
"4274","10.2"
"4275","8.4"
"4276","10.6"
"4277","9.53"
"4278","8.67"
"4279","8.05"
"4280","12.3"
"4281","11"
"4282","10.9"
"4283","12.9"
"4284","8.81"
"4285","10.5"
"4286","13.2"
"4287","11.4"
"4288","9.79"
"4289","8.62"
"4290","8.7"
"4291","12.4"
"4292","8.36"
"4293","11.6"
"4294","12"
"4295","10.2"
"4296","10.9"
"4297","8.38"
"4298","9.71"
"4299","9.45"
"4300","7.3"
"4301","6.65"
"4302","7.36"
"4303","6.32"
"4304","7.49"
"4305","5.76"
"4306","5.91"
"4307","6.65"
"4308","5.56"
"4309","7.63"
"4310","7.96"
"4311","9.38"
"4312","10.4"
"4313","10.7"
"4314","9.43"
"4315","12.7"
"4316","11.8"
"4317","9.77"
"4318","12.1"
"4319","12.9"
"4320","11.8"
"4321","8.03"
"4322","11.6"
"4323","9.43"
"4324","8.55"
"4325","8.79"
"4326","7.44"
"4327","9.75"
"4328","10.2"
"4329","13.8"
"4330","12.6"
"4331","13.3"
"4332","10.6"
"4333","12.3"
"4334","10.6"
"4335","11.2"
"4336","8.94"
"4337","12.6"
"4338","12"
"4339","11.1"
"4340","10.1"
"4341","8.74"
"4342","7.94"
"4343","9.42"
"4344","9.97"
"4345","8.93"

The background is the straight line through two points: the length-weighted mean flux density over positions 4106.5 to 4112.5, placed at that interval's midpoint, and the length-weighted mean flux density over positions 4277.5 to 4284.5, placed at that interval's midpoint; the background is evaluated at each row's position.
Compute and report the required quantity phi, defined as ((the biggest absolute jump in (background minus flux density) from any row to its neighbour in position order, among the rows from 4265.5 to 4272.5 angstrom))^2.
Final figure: 3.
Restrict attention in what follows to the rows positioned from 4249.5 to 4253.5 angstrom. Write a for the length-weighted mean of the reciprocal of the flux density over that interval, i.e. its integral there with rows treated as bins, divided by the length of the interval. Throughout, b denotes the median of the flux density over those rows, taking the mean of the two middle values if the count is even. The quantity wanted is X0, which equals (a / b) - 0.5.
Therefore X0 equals -0.489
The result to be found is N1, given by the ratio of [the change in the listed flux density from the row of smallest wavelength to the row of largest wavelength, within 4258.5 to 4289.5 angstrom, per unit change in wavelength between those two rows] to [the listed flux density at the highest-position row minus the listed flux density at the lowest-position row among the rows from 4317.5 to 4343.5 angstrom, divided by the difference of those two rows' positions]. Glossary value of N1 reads 0.2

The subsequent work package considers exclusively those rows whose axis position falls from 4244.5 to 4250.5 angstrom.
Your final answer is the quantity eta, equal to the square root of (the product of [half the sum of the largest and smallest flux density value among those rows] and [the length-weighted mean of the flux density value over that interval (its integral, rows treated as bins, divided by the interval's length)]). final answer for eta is 11.0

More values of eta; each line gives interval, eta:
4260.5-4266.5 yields 11.3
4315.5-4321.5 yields 10.8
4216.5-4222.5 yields 10.8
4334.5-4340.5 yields 10.9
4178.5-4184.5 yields 8.9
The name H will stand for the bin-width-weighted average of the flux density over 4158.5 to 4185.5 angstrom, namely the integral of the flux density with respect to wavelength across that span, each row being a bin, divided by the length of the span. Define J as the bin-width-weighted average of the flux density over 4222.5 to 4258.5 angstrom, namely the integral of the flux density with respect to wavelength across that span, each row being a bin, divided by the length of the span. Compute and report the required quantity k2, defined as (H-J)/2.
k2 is -0.1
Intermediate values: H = 10.1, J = 10.4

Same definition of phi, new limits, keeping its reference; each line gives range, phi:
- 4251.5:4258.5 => 5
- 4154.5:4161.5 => 13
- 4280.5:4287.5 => 17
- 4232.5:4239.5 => 29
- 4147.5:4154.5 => 11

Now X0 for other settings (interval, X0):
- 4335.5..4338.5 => -0.492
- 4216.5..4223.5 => -0.492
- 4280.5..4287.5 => -0.492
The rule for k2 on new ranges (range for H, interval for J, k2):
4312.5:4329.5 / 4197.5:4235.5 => 0.1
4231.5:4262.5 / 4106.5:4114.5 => 0.0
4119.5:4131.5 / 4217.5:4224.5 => -0.8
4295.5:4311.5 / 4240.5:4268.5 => -1.5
